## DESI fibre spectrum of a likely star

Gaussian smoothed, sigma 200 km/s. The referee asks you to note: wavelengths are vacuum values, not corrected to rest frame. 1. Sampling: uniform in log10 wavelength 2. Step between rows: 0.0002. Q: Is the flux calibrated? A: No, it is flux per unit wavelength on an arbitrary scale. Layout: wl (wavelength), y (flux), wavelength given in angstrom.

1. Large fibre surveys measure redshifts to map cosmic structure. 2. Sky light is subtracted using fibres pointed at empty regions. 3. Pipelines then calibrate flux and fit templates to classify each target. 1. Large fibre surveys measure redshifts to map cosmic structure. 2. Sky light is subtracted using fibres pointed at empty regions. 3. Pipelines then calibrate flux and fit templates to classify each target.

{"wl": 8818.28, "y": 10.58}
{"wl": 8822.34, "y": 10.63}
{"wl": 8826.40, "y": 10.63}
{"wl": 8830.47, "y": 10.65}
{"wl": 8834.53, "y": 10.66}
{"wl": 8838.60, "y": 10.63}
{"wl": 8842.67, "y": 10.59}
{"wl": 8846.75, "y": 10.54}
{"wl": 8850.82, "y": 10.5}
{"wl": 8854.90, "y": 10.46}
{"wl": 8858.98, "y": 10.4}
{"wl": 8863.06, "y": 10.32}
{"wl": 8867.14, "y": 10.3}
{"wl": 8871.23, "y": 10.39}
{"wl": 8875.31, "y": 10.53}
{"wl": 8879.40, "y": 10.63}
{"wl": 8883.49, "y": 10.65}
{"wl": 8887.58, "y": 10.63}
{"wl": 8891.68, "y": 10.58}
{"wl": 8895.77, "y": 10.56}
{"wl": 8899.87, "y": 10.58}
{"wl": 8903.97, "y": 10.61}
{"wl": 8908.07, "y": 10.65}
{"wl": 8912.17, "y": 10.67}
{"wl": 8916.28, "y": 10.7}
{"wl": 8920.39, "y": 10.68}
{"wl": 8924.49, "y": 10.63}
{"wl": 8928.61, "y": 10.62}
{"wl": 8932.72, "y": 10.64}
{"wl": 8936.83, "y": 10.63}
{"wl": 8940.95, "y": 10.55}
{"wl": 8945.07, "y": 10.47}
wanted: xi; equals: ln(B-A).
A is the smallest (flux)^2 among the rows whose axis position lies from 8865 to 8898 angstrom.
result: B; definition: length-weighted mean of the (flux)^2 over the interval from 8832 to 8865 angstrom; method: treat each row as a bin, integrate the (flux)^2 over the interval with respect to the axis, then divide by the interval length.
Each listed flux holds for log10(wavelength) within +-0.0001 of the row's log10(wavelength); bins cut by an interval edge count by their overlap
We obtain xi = 1.5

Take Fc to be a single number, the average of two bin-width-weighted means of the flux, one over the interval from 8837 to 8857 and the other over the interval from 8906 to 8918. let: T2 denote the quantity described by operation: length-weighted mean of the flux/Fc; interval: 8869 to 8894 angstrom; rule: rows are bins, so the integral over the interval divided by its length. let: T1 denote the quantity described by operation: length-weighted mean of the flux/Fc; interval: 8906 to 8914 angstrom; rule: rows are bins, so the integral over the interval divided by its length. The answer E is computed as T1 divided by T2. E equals 1.01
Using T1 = 1.01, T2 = 1.00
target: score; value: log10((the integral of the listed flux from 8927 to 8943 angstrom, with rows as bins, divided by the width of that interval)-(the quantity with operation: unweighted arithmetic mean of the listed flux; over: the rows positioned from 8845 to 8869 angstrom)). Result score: -0.72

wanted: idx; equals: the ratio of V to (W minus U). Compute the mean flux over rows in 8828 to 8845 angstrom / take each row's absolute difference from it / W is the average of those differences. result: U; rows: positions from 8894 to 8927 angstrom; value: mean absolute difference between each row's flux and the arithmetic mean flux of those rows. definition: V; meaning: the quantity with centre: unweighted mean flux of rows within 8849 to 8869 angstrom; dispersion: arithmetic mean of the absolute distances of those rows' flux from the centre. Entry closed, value -4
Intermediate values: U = 0.040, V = 0.07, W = 0.0225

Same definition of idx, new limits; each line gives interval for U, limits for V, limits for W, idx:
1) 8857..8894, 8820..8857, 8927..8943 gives -1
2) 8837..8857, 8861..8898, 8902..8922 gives -4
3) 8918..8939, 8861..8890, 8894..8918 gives 5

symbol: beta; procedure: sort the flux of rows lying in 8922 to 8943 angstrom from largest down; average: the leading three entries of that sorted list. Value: 10.6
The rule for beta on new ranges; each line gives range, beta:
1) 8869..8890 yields 10.6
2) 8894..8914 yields 10.6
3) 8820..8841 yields 10.6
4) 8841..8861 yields 10.5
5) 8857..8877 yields 10.4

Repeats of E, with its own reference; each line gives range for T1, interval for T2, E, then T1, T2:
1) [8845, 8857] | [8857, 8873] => 1.01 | 0.99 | 0.98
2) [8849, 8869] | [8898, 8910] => 0.98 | 0.98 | 1.00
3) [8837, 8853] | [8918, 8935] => 0.99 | 1.00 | 1.00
